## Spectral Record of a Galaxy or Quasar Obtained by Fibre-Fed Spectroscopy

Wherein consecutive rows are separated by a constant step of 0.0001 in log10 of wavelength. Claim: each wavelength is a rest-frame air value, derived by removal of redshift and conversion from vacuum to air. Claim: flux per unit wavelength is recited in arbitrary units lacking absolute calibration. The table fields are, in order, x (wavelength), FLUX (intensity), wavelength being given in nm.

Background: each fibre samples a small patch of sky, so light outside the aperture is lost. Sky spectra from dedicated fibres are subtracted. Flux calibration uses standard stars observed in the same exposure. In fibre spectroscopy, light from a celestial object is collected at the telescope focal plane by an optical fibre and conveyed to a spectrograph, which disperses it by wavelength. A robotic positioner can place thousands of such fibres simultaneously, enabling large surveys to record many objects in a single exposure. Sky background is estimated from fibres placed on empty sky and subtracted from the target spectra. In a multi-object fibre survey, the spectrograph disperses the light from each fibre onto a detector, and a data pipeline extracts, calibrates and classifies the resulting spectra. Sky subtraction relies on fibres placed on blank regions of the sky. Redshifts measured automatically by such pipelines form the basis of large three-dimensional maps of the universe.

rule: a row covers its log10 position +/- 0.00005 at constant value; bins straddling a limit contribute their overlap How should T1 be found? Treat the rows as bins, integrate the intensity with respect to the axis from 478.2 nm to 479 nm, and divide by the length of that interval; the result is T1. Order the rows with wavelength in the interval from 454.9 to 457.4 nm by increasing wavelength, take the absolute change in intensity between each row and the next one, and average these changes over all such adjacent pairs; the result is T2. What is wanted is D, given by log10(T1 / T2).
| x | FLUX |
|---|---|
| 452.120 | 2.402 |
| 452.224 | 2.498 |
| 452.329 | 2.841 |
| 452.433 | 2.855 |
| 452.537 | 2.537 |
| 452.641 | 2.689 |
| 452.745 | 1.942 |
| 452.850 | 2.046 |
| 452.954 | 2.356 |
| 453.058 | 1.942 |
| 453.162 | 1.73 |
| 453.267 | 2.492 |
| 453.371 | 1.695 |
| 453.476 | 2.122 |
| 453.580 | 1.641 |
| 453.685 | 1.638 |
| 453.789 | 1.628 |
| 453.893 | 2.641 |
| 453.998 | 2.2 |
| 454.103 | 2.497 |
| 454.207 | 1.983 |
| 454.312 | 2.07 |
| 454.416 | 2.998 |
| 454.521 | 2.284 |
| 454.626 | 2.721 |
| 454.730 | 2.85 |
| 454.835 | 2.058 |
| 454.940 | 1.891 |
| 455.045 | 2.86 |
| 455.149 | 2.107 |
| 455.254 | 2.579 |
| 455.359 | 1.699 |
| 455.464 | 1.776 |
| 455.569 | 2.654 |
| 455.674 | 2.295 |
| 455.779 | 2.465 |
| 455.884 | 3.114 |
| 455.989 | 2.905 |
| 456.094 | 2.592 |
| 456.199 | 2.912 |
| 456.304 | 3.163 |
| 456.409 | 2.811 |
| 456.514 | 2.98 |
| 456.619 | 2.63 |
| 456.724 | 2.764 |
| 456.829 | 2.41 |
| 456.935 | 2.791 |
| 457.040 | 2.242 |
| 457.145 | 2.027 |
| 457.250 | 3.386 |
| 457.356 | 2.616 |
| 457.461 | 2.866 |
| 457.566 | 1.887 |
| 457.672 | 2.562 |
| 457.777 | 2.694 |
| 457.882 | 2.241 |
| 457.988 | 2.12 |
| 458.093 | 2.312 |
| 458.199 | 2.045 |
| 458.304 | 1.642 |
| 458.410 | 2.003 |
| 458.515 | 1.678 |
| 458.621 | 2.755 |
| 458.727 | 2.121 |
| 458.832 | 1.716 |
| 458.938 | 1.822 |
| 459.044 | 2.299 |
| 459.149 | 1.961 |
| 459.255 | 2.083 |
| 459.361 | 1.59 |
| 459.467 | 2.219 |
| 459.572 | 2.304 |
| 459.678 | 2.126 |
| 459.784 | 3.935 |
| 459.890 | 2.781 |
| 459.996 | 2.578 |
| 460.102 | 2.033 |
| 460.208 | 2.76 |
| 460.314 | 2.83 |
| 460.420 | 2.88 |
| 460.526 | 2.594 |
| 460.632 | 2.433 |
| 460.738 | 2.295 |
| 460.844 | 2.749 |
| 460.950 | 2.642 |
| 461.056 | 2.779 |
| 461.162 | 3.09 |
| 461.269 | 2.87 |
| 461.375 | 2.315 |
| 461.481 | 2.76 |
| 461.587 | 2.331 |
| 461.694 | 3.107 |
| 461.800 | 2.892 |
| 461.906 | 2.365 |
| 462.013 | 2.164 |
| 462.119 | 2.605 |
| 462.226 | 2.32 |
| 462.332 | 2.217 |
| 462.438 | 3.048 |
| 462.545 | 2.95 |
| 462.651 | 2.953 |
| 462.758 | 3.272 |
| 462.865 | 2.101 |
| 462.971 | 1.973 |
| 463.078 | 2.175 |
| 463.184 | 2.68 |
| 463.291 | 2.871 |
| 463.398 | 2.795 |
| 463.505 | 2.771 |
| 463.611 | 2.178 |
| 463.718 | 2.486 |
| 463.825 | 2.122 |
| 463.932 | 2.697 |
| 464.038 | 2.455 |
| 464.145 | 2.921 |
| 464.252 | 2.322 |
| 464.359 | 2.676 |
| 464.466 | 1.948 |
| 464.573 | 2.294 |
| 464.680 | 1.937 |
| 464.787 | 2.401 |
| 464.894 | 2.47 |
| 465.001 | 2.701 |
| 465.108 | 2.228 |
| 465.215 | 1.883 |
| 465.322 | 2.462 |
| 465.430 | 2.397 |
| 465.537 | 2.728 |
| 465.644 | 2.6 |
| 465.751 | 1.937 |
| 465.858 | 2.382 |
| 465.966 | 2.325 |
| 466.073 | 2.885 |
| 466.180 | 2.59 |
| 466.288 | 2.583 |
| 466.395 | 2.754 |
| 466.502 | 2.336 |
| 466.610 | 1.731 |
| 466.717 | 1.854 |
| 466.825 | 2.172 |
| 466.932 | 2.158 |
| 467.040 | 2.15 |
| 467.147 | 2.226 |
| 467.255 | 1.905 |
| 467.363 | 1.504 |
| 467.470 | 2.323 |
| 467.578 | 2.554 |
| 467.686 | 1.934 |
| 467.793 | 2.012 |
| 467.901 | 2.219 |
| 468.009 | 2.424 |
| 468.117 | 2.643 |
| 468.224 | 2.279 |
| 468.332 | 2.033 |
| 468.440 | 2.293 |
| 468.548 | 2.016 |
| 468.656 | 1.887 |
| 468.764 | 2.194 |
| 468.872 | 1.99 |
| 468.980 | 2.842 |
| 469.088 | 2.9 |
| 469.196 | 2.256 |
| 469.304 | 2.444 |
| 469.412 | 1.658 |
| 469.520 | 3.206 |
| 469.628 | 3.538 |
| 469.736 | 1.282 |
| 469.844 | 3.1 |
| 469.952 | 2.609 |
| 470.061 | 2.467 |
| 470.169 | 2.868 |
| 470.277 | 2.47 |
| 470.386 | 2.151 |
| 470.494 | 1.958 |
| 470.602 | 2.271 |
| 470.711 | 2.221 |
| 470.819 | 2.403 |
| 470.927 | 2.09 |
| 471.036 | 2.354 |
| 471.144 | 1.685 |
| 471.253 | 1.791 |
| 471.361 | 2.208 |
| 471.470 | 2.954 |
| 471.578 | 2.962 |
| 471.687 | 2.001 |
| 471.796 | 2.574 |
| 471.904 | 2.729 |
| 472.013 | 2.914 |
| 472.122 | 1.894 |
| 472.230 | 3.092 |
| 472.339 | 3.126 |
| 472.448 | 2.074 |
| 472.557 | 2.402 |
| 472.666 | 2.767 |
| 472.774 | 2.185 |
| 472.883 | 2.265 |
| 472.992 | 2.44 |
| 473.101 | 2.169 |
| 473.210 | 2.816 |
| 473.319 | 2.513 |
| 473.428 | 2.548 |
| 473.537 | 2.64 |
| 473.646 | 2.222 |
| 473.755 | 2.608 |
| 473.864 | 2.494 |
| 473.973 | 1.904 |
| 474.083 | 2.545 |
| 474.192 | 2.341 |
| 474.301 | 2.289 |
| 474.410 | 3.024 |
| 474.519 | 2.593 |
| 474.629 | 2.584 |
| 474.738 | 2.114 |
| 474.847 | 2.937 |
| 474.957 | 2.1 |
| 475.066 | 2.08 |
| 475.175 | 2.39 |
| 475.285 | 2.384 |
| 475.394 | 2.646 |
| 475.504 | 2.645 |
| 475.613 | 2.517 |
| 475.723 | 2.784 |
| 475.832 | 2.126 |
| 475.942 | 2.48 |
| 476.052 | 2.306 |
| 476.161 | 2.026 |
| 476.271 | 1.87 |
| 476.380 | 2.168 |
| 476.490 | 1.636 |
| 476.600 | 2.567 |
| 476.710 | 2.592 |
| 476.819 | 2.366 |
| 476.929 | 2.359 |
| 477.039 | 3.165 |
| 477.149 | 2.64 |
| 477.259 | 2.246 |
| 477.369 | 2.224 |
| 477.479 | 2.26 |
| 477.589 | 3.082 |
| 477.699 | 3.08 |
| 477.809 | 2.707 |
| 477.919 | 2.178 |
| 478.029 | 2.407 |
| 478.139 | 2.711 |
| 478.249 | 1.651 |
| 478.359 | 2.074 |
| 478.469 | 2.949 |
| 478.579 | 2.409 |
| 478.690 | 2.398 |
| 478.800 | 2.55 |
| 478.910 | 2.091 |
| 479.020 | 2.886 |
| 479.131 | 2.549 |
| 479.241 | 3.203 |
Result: 0.69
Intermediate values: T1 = 2.34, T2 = 0.48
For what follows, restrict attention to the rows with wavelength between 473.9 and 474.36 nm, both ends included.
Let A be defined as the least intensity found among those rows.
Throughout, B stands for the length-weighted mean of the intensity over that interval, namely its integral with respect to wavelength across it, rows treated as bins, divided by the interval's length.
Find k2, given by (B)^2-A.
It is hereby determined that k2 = 3.3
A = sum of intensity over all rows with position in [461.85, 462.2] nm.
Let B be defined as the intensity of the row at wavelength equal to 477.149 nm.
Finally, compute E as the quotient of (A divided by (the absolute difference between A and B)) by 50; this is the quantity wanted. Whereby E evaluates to 0.032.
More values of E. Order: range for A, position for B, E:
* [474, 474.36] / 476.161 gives 0.028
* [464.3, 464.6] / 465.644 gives 0.032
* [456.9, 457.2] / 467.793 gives 0.028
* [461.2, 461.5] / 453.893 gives 0.030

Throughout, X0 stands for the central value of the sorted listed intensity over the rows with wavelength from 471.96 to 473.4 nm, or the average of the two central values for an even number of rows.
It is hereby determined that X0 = 2.44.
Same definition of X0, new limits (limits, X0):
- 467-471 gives 2.26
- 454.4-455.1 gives 2.72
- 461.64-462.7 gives 2.75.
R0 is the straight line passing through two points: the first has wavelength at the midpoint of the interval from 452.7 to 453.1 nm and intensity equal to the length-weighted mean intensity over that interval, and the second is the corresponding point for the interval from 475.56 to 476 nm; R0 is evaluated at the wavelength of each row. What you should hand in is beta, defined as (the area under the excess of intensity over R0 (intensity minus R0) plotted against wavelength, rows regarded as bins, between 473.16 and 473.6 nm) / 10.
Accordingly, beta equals 0.0083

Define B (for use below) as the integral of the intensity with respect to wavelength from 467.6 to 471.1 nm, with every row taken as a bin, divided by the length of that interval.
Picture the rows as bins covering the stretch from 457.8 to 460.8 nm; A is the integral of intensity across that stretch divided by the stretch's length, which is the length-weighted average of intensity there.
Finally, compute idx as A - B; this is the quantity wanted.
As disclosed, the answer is -0.05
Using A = 2.30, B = 2.34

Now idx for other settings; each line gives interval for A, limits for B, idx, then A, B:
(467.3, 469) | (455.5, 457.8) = -0.48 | 2.18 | 2.66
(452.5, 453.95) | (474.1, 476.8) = -0.31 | 2.07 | 2.39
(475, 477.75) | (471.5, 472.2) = -0.13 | 2.42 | 2.55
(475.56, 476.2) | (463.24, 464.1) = -0.17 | 2.38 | 2.55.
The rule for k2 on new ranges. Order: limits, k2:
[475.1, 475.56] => 3.9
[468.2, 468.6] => 2.6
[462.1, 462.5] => 4.3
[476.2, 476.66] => 2.6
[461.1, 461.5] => 5.3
